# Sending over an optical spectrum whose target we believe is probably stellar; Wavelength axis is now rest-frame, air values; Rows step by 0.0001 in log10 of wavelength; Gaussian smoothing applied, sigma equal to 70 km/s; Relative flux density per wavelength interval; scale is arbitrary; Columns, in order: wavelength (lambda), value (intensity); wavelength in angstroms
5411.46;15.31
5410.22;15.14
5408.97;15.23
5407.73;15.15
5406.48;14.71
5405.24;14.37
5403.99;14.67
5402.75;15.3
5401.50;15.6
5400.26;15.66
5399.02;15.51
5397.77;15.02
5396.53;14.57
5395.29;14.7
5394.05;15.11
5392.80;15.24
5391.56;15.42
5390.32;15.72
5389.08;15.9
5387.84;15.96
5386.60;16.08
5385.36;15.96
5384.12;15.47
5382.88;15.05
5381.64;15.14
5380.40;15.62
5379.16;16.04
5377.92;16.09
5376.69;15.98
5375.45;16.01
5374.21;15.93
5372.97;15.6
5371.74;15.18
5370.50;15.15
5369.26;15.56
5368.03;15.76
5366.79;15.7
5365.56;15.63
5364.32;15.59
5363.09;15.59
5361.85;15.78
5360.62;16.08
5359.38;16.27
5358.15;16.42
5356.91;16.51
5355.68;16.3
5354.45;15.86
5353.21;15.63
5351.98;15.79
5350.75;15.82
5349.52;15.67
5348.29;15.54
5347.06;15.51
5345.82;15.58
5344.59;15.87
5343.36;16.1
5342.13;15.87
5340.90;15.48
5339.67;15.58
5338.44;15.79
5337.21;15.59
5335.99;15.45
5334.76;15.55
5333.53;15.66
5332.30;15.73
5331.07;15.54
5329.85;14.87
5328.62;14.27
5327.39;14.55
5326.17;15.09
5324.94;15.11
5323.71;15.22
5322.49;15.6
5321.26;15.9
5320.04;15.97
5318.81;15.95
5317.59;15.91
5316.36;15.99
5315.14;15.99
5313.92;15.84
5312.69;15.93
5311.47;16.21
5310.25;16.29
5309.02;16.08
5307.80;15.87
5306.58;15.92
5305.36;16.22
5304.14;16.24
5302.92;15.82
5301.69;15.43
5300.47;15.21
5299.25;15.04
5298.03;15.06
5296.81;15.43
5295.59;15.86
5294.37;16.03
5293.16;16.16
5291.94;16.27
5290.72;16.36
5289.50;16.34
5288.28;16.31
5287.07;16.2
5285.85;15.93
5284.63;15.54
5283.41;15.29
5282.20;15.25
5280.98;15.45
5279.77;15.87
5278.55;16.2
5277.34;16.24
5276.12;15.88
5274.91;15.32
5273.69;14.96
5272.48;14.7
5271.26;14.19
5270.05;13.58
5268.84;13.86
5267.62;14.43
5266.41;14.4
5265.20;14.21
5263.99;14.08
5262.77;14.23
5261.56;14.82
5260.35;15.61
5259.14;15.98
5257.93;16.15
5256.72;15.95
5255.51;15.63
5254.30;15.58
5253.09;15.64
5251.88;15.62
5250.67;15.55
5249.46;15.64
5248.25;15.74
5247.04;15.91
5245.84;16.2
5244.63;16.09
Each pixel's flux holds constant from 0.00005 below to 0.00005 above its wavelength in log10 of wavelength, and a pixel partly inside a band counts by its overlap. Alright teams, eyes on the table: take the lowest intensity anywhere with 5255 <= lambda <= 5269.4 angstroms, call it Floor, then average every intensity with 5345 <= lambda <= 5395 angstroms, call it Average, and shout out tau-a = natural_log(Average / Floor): 0.13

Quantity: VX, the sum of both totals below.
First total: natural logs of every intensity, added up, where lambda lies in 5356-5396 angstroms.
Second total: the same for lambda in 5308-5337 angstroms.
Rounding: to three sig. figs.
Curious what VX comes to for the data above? 151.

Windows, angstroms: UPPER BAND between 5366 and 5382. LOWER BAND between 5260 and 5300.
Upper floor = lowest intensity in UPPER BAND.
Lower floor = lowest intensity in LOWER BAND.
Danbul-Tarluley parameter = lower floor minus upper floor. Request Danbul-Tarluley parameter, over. -1.6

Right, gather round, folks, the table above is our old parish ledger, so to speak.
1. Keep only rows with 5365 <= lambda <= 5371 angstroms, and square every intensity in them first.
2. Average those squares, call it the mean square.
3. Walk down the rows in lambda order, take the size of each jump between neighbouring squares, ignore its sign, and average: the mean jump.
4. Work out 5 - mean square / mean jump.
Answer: -37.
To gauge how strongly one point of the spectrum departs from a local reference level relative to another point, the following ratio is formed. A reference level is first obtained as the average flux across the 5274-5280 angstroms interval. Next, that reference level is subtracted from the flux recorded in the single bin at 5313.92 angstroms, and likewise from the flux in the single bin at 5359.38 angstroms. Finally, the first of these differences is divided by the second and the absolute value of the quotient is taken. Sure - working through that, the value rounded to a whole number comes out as 0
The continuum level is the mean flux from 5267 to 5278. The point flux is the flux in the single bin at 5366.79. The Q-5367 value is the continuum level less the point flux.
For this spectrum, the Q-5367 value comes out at -0.9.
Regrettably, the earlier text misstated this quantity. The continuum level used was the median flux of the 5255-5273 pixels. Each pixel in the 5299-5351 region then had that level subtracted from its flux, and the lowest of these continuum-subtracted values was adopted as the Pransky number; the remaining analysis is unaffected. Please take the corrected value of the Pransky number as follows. -0.16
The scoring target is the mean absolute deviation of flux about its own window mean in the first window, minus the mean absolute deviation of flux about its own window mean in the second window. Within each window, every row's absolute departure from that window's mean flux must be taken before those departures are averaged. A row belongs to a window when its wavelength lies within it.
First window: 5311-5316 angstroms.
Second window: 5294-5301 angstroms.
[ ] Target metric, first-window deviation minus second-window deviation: -0.23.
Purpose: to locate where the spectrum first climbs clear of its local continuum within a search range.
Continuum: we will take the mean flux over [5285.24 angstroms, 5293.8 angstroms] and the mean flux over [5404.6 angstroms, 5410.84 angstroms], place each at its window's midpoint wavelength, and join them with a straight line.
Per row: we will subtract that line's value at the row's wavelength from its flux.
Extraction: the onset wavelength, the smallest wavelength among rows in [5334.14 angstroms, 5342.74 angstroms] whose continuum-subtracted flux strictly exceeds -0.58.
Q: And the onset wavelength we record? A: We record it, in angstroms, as 5334.76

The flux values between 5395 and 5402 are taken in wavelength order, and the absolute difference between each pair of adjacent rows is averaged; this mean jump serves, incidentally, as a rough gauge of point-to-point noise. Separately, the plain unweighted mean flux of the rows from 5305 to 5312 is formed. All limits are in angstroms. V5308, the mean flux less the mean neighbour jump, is 15.84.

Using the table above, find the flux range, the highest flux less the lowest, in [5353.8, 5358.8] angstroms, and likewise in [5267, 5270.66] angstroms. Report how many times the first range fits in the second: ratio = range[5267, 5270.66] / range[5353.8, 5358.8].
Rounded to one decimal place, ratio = 1.3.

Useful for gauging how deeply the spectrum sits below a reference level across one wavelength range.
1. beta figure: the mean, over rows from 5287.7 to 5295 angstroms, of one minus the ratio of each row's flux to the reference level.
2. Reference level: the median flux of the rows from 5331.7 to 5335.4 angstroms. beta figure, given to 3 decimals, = -0.037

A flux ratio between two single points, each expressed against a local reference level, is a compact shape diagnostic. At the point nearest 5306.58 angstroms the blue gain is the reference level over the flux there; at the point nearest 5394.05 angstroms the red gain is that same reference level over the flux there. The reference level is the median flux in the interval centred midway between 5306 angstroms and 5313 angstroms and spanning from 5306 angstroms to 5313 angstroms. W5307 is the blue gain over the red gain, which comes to 0.95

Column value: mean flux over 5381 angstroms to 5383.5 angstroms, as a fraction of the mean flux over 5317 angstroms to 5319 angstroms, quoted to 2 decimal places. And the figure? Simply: 0.95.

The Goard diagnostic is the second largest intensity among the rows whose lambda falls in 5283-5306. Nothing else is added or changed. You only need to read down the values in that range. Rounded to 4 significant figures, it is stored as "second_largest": 16.34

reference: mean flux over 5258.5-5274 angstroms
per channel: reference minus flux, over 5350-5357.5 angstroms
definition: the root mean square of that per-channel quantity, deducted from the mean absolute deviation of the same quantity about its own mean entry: -1.2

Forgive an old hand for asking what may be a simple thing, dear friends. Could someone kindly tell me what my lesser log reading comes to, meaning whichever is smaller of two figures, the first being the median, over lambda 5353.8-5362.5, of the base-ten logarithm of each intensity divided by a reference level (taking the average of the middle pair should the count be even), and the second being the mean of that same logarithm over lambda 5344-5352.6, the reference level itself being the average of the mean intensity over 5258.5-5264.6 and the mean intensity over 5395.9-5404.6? 0.017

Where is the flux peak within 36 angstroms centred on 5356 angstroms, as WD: 5356.91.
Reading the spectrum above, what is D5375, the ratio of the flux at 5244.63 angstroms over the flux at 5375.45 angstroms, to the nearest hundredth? 1.00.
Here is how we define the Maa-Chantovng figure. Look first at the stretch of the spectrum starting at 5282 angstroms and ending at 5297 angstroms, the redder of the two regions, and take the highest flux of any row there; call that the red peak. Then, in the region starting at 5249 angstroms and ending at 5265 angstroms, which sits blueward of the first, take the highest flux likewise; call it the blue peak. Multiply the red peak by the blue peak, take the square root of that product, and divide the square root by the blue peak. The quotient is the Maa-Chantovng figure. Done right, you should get 1.01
